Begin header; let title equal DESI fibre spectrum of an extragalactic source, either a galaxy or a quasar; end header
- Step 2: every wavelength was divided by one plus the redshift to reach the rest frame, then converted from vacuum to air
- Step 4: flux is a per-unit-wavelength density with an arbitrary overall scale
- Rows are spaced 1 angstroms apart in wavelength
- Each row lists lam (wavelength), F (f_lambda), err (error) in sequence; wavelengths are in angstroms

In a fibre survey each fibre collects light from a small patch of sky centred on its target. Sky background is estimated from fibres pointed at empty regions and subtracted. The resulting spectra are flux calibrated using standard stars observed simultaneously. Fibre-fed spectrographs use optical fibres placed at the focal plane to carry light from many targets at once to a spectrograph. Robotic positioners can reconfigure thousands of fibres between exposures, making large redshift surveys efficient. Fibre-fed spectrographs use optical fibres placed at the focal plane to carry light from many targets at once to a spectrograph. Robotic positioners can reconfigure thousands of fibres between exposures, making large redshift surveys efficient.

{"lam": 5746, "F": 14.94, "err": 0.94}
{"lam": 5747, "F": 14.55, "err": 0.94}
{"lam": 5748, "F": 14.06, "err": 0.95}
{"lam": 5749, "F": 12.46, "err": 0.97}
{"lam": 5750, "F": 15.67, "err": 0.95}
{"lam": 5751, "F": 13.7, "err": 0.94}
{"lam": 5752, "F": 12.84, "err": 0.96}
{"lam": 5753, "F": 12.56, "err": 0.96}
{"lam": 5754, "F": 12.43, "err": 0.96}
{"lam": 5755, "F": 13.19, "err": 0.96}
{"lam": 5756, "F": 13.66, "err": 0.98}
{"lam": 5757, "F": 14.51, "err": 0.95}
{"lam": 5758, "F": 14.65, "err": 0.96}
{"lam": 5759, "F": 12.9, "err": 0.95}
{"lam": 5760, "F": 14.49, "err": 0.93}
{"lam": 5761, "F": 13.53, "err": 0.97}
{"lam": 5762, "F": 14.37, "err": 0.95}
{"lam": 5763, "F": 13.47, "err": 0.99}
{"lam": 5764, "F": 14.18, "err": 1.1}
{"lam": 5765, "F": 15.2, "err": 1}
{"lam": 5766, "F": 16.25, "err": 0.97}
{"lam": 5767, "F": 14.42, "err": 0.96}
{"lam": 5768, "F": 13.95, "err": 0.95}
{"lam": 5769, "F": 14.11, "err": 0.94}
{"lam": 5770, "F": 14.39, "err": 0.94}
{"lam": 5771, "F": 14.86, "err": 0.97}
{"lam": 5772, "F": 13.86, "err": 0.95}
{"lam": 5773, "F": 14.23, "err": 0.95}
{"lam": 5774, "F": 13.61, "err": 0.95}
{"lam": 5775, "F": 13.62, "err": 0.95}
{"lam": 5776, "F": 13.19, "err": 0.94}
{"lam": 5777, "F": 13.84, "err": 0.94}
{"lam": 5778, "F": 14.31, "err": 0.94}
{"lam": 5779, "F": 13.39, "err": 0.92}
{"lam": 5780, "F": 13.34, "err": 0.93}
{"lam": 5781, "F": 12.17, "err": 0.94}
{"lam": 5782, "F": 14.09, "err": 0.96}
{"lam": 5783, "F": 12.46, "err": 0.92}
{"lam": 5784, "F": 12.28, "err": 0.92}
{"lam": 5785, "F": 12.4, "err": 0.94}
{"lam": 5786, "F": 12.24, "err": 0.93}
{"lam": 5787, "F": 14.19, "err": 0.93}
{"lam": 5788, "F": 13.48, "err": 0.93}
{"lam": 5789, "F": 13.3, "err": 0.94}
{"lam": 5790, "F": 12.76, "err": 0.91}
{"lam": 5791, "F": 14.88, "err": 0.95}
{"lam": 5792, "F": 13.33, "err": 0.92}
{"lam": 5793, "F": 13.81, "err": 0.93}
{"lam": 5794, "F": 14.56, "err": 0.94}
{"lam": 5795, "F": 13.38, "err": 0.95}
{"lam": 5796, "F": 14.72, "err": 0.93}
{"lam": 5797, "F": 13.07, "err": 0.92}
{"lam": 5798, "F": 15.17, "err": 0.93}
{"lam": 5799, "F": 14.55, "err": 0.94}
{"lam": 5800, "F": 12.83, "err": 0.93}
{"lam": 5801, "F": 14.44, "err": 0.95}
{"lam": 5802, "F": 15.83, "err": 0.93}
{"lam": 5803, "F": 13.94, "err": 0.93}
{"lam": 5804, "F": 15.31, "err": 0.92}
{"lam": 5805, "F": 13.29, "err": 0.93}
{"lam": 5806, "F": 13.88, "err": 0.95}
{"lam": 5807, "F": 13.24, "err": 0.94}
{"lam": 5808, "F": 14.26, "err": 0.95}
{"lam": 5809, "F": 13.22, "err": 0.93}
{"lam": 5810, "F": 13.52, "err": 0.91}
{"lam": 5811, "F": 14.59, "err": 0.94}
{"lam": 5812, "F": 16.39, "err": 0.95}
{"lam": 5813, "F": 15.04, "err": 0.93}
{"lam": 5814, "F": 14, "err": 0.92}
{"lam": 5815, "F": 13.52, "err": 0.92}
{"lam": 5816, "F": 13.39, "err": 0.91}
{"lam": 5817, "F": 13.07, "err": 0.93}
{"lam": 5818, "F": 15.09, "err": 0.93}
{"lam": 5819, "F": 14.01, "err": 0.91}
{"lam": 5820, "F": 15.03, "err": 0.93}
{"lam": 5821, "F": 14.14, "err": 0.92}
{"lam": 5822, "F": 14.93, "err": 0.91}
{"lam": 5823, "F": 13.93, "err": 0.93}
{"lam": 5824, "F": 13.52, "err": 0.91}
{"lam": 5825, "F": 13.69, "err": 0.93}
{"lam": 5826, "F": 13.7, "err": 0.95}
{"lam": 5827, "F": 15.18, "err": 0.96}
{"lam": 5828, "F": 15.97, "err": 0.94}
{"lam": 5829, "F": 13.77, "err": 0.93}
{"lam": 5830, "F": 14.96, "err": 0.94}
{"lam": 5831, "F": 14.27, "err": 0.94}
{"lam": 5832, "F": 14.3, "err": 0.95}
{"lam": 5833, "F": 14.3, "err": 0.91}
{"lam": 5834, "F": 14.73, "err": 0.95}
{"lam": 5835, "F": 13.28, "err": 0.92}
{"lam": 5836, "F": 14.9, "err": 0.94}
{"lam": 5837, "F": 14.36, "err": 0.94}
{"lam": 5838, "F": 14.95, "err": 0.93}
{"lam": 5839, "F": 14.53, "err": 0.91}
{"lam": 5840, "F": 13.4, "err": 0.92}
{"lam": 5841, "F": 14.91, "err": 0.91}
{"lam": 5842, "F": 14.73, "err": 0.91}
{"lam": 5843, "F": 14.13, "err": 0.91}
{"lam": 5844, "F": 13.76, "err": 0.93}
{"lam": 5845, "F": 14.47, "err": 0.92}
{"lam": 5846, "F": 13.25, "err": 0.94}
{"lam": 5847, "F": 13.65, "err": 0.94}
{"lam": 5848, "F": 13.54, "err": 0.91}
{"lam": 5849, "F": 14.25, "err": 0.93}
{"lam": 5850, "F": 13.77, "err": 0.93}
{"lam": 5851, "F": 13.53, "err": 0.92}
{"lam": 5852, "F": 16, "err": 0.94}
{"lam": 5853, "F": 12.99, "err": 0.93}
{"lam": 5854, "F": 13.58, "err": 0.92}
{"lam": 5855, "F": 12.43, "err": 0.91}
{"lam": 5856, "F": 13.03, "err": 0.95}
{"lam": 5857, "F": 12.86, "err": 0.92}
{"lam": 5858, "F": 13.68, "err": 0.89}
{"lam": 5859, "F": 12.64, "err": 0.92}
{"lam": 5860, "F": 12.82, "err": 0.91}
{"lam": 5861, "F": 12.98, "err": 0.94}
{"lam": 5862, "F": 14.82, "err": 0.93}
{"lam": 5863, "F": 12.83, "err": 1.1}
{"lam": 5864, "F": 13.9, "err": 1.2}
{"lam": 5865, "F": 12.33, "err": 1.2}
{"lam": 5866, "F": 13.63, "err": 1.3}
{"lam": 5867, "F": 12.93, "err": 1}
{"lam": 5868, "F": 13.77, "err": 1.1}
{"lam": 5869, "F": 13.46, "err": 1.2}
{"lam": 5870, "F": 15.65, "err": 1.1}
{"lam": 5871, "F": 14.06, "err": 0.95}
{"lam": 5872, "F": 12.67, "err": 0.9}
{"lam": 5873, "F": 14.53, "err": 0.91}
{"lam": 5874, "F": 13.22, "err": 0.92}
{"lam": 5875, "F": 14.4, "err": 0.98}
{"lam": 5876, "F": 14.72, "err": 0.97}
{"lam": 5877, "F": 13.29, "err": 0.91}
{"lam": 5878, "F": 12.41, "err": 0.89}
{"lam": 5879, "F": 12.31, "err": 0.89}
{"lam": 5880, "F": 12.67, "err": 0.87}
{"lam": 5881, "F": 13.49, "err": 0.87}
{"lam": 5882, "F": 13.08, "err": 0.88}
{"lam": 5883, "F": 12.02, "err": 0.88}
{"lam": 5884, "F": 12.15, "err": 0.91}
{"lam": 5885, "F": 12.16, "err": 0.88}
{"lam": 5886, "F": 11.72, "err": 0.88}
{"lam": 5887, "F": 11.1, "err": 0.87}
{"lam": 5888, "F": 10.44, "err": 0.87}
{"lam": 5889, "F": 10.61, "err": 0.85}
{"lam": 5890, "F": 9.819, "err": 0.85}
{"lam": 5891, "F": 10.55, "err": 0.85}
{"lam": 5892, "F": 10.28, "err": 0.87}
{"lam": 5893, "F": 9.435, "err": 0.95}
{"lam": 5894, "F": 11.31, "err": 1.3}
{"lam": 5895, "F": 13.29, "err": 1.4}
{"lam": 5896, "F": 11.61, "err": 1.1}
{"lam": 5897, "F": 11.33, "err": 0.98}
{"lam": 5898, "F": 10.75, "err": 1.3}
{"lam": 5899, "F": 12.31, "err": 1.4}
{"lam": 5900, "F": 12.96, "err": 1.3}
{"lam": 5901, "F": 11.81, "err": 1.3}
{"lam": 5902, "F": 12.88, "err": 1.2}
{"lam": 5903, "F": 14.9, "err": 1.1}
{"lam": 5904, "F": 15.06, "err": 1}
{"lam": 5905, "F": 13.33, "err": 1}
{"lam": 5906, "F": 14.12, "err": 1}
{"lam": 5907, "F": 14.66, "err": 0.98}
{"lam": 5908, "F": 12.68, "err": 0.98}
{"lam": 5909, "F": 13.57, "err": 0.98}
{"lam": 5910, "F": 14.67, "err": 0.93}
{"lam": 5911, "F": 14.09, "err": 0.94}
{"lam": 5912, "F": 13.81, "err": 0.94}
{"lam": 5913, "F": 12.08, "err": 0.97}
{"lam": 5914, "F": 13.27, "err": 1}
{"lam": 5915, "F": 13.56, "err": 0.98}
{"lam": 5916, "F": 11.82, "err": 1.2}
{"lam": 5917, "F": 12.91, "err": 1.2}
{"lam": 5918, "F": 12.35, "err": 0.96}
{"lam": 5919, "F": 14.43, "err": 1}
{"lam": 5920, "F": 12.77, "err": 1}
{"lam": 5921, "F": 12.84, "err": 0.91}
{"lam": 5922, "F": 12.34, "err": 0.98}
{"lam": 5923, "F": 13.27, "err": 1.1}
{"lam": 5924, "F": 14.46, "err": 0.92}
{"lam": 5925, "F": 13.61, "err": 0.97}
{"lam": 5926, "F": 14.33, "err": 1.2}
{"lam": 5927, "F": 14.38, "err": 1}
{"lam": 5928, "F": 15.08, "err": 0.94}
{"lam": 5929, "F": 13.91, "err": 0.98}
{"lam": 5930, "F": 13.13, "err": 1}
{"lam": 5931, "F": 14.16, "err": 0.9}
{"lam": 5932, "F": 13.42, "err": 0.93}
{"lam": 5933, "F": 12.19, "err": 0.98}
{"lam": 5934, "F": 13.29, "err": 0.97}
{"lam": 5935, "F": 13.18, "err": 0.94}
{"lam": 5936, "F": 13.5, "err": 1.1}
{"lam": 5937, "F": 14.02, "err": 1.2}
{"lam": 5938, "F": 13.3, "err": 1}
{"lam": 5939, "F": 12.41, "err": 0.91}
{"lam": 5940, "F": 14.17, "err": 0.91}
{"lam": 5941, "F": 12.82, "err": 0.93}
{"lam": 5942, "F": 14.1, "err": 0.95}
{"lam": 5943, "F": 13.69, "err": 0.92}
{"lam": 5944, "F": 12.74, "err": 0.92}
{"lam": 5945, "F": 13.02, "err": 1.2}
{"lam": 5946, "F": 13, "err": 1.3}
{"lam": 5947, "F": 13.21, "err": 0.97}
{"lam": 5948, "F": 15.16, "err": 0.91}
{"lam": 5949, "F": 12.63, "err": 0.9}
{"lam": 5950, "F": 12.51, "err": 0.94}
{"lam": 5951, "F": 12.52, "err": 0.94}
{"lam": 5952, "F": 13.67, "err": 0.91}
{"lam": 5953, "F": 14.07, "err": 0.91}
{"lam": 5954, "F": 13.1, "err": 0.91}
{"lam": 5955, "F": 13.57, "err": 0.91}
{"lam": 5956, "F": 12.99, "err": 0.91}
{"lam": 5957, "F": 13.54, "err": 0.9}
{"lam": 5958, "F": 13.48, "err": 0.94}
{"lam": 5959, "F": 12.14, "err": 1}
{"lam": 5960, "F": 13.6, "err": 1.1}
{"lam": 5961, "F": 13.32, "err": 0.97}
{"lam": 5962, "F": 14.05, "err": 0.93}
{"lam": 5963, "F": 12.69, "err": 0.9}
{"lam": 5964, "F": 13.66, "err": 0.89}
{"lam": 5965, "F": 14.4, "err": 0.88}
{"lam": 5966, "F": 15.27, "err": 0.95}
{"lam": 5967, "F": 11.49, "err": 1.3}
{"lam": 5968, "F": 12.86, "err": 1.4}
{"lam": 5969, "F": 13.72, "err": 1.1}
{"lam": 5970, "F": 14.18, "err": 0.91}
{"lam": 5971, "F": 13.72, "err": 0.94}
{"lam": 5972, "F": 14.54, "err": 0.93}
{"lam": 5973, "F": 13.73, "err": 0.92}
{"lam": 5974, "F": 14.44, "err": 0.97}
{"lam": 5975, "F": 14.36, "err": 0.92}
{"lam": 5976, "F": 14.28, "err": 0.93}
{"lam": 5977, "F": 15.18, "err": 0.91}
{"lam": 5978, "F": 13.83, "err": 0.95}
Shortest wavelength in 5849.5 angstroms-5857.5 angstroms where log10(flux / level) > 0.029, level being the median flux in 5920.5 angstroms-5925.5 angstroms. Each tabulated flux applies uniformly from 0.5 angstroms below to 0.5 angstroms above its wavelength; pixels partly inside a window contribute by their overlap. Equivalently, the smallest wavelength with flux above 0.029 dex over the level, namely 5852 angstroms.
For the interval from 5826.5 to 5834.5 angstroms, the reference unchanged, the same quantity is 5827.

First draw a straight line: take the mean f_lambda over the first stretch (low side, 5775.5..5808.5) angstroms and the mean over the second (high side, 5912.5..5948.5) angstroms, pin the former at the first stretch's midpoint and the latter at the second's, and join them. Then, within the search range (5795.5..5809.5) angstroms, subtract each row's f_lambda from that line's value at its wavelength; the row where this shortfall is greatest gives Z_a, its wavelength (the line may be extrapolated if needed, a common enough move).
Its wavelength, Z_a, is 5800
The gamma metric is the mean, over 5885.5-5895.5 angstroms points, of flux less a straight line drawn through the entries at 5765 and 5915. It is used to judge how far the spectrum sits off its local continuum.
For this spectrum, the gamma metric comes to -3.0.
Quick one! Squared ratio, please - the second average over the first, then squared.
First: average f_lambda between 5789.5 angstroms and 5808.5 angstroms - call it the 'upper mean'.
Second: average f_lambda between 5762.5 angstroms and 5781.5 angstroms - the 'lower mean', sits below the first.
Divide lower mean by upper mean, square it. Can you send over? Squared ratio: 0.99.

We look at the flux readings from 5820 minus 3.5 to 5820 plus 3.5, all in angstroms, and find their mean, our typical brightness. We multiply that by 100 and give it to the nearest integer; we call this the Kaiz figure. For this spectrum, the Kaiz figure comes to 1431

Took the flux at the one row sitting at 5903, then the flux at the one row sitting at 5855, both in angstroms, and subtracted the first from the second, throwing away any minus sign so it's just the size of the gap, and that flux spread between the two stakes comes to 2.5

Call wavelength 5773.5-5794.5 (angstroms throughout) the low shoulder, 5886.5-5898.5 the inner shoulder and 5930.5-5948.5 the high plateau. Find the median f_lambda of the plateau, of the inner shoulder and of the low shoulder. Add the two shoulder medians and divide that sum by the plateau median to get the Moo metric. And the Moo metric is 1.81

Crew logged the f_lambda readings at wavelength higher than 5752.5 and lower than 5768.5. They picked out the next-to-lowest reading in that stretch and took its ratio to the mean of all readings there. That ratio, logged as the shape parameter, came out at 0.90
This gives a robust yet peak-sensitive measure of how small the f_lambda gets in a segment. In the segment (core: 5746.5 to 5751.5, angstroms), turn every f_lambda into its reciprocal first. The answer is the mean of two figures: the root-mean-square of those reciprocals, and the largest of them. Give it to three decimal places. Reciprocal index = 0.076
